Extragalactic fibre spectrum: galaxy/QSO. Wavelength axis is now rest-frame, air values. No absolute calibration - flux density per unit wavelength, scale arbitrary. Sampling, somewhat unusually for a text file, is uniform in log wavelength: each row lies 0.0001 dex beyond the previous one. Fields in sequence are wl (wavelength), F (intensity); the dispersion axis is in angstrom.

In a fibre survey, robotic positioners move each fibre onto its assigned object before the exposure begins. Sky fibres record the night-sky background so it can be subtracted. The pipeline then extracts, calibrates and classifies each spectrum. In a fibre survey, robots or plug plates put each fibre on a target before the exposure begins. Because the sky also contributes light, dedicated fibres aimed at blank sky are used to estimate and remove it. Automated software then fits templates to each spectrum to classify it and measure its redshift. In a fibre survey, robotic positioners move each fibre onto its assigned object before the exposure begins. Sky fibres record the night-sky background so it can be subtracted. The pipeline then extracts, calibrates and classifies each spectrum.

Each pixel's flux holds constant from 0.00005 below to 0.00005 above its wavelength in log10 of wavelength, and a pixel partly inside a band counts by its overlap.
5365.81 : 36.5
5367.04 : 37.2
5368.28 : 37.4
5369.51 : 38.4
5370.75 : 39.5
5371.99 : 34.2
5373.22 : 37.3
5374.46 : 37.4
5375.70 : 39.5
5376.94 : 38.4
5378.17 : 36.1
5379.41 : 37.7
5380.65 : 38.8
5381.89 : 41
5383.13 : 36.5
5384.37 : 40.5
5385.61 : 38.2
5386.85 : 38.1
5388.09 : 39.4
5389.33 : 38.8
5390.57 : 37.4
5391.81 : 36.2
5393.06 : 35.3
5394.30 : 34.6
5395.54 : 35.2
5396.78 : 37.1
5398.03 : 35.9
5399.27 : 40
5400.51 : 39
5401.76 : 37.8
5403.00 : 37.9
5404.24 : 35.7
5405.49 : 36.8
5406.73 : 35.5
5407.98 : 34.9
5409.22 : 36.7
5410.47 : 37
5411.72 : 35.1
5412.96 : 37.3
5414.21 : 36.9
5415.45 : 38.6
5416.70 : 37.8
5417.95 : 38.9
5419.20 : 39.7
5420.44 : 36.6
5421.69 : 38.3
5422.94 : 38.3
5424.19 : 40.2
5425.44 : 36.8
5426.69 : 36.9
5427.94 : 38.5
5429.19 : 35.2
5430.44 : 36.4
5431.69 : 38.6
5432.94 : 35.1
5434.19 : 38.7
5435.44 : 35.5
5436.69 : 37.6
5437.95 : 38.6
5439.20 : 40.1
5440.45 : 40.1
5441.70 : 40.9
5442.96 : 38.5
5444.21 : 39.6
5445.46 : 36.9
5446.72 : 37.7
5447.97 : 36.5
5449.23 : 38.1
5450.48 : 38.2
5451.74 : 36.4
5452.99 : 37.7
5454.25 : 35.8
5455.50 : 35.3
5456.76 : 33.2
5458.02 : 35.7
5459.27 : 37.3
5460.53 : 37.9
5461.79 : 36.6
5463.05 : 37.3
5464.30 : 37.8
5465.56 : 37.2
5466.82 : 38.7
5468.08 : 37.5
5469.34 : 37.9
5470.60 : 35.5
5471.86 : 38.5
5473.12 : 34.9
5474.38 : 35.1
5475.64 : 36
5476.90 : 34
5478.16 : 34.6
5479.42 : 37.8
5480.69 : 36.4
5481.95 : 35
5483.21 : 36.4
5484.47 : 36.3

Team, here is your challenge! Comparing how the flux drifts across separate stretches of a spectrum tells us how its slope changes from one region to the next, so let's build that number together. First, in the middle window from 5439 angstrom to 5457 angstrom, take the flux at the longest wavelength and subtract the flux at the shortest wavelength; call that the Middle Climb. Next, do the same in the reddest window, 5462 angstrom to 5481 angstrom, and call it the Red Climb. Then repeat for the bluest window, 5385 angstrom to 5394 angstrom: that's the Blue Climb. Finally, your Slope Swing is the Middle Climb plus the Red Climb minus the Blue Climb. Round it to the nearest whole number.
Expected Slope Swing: -5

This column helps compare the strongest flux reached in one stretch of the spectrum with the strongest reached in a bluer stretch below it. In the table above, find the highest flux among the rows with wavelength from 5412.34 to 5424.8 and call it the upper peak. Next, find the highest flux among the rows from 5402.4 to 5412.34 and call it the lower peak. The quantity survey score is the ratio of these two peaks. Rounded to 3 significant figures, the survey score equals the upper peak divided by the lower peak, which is 1.06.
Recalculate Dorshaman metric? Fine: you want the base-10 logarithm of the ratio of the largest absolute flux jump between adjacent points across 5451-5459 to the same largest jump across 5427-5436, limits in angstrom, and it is -0.16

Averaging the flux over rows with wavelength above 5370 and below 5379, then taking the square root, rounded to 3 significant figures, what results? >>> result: 6.12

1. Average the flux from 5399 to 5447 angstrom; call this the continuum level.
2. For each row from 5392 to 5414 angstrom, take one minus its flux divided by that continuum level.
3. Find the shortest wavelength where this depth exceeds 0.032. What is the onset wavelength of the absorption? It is 5393.06 angstrom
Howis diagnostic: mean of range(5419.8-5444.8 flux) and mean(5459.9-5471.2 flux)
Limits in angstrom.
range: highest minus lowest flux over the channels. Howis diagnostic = 21.6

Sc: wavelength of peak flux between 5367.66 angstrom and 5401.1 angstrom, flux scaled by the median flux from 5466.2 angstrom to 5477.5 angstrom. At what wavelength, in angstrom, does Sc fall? 5381.89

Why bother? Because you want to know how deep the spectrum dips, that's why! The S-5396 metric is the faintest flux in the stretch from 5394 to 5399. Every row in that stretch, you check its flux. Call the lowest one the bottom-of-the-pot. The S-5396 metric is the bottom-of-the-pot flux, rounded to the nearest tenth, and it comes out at 34.6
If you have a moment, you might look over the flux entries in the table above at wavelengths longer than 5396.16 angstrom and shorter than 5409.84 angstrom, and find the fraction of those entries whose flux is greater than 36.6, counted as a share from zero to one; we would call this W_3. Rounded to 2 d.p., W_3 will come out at 0.64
